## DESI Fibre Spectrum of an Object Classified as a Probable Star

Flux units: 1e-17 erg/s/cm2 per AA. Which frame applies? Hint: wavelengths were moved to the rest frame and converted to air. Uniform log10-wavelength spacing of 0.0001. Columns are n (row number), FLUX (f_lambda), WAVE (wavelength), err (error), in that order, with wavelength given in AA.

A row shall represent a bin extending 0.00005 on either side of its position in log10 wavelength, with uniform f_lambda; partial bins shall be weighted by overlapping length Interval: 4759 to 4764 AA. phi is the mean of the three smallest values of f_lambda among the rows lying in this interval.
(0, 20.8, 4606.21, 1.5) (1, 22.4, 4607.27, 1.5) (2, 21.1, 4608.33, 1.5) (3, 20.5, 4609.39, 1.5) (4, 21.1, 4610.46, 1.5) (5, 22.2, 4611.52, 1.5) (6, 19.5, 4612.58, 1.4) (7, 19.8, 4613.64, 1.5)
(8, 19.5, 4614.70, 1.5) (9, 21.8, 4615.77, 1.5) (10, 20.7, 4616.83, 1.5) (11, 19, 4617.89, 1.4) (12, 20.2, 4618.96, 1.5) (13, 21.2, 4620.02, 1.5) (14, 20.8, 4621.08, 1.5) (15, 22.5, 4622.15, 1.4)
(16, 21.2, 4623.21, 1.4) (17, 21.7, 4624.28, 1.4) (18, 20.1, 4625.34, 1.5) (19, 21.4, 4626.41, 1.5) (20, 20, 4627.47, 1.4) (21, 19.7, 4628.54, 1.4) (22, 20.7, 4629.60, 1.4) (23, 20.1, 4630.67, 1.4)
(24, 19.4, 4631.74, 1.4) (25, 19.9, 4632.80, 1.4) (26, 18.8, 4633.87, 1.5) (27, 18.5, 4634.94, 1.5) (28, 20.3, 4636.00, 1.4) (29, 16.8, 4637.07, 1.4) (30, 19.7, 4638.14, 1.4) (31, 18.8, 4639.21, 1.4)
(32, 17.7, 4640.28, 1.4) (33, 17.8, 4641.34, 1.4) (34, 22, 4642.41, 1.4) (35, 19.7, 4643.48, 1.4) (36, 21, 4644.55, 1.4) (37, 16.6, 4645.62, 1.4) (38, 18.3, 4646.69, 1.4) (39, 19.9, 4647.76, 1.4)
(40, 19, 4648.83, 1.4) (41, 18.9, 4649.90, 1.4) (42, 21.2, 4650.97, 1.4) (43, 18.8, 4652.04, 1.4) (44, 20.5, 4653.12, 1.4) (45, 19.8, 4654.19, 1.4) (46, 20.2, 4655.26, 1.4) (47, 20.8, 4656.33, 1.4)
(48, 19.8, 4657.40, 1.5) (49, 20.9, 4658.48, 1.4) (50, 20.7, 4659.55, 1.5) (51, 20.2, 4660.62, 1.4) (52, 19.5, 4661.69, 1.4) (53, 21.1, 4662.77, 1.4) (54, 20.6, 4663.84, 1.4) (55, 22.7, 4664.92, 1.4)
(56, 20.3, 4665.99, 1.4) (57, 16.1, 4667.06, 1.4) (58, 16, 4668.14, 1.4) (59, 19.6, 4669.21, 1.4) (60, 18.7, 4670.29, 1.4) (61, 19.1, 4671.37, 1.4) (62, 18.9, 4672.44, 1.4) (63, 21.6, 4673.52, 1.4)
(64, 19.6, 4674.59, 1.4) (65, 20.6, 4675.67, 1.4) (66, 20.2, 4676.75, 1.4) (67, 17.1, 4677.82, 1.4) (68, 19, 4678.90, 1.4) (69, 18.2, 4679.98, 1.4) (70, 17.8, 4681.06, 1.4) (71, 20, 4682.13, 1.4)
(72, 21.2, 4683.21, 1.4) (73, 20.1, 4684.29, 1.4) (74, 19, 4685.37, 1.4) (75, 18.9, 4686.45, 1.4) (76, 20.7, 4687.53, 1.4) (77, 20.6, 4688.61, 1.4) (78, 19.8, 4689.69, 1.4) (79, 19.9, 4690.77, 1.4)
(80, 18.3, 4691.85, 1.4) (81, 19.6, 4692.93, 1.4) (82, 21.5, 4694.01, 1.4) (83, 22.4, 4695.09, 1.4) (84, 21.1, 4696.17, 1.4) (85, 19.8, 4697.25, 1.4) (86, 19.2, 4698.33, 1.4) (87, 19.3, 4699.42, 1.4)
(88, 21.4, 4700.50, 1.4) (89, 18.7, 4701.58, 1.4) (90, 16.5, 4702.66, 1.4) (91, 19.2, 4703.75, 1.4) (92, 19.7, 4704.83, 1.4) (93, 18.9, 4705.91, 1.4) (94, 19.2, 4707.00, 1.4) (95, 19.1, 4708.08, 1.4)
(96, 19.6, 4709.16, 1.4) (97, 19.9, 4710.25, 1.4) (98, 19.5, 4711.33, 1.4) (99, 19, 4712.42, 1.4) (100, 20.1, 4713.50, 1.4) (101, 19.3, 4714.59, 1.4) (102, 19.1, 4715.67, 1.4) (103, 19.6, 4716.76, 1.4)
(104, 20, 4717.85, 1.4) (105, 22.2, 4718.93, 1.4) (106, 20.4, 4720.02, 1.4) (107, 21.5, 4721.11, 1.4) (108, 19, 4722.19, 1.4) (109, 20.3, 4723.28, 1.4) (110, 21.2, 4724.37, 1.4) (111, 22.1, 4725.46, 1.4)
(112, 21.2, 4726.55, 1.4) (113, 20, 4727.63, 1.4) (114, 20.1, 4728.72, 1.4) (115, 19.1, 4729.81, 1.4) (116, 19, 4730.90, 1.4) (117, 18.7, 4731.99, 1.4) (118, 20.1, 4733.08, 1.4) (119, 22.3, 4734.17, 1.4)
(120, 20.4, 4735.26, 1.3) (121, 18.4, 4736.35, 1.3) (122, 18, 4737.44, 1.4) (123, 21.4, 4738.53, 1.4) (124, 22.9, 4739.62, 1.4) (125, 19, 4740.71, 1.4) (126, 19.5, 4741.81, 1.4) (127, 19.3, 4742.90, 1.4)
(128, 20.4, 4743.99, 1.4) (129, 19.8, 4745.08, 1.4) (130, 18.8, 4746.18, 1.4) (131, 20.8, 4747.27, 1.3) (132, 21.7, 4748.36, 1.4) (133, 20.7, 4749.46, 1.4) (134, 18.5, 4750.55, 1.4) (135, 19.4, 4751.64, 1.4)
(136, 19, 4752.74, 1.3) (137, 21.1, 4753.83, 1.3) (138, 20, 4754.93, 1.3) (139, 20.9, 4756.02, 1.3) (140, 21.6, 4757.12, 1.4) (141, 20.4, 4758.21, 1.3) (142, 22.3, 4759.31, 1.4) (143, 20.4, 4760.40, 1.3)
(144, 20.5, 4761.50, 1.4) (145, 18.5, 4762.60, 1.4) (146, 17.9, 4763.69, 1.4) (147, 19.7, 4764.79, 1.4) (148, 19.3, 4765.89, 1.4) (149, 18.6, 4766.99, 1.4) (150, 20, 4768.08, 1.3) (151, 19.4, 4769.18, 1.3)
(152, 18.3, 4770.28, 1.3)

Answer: 18.9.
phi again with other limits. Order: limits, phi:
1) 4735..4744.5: 18.5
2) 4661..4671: 16.9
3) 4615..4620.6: 20.0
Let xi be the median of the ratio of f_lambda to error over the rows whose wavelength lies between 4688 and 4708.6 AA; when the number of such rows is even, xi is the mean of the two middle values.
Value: 14.0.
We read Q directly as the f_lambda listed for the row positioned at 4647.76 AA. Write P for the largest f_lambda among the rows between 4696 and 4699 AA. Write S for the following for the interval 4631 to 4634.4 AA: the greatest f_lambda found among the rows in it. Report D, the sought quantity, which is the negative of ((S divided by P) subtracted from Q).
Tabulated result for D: -19.0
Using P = 21.1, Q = 19.9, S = 19.9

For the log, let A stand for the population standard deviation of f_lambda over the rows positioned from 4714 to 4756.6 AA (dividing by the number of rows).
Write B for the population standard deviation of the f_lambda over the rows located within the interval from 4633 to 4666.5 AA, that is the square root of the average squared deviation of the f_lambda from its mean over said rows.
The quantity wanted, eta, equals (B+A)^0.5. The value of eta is 1.60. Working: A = 1.2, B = 1.38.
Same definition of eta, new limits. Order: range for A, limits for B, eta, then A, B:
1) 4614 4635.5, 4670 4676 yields 1.44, 1.0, 1.03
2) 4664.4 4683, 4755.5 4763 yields 1.68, 1.7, 1.10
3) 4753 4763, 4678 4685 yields 1.48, 1.0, 1.17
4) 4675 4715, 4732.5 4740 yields 1.70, 1.2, 1.72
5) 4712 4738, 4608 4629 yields 1.46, 1.2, 0.94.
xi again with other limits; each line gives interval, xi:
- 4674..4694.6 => 14.1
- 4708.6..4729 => 14.3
